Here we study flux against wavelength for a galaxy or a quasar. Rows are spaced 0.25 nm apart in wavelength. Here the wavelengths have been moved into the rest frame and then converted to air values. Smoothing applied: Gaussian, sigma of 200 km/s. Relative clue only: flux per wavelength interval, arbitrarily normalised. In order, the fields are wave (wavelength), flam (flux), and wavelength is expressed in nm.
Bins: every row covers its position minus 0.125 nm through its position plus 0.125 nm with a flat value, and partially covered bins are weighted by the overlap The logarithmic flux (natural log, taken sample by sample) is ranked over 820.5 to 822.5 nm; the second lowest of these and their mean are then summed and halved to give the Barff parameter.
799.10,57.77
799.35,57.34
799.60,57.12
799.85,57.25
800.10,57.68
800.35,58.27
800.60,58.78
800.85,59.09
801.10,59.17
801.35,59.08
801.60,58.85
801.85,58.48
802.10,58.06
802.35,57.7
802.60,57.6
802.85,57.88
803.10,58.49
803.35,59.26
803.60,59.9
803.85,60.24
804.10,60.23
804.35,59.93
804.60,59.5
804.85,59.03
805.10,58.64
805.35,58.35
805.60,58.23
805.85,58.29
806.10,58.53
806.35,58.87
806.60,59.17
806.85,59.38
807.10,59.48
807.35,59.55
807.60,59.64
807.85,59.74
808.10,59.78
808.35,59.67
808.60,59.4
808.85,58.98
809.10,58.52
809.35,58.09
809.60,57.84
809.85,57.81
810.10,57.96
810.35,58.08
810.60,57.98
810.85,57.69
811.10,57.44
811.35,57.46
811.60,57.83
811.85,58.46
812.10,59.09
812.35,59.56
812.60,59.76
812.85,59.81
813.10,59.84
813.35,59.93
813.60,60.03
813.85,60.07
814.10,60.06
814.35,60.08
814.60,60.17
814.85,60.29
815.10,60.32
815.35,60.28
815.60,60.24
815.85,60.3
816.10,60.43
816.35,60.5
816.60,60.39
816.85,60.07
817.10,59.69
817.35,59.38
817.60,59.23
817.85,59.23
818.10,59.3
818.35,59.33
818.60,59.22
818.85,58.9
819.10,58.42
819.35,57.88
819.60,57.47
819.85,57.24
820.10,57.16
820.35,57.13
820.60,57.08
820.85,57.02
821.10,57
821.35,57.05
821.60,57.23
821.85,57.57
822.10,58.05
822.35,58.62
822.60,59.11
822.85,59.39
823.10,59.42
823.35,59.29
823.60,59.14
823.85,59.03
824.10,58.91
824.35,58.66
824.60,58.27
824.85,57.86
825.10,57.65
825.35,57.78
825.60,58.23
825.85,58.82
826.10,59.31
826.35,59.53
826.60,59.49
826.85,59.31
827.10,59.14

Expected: 4.047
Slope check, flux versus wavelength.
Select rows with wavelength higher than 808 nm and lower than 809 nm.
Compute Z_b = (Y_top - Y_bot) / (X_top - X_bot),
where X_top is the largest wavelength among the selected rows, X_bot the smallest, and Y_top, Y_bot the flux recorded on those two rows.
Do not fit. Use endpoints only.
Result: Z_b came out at -1.1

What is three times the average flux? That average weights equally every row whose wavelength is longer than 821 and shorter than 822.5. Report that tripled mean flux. 173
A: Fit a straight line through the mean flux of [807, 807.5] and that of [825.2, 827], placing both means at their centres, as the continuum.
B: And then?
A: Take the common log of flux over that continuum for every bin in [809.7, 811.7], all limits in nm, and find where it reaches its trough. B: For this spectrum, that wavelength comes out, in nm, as 811.10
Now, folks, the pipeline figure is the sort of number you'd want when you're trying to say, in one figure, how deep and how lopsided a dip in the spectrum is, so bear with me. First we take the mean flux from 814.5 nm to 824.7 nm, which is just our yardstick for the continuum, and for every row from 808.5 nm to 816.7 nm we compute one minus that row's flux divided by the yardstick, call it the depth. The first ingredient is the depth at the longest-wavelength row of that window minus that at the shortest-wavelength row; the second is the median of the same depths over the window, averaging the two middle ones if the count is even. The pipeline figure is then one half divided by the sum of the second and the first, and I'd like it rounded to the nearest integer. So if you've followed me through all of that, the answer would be -16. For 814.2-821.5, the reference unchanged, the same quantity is 11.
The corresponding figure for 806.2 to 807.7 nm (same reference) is -22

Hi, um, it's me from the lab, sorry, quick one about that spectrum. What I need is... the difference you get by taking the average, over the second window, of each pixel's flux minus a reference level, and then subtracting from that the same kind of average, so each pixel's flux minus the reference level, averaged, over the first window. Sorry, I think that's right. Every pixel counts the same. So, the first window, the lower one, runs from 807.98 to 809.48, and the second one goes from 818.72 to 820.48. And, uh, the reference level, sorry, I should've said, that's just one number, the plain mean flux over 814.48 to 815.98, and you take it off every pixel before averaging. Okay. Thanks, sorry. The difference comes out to -1.3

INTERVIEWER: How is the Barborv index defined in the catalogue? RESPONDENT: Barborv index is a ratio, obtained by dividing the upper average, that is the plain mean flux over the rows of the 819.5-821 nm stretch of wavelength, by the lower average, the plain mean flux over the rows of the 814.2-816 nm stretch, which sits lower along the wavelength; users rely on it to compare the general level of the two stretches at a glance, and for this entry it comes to 0.95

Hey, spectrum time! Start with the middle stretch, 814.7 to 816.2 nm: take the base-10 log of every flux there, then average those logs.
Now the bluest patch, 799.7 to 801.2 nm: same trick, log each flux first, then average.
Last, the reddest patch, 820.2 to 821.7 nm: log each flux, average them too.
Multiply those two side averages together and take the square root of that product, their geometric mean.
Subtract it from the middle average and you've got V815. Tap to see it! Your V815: 0.019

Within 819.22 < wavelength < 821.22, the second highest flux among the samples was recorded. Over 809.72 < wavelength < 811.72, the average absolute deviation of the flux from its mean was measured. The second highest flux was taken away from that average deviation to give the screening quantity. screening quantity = -57.3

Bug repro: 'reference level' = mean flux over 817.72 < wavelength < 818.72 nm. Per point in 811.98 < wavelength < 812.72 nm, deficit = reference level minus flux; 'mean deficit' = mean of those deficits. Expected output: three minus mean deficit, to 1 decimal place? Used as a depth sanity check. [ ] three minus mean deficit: 3.2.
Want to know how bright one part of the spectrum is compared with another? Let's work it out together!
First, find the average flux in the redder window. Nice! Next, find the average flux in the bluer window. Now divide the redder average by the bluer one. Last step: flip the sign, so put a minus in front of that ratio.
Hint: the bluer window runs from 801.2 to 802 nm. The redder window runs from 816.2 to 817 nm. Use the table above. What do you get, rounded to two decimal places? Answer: -1.03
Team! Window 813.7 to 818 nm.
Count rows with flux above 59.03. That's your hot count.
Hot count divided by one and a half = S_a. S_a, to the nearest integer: 11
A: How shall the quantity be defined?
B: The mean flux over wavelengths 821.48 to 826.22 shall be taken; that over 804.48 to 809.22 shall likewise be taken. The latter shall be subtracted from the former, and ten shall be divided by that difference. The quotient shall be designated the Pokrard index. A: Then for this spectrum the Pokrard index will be -18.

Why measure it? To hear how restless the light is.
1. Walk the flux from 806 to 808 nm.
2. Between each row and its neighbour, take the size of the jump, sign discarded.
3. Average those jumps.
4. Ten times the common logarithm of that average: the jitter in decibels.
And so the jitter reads -8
